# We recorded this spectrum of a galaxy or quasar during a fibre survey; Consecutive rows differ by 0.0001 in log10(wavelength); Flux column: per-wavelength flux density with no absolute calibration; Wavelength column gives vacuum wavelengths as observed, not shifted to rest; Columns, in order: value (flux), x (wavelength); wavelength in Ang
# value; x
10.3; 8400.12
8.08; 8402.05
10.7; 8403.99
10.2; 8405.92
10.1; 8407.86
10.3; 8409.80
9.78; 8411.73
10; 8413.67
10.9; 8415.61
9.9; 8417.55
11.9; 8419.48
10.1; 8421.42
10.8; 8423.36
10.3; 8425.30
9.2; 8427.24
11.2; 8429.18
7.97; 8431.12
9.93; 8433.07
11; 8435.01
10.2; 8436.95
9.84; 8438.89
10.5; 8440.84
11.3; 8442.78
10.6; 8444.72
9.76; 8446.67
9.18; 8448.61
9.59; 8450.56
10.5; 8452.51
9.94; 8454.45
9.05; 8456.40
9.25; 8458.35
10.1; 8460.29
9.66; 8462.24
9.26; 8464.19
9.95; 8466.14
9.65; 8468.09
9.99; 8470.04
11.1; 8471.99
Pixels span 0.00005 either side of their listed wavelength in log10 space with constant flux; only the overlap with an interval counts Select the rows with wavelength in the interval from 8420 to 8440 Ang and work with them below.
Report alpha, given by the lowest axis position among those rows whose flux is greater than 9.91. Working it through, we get 8421.42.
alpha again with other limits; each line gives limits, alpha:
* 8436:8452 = 8436.95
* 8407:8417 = 8407.86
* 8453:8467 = 8454.45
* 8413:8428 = 8413.67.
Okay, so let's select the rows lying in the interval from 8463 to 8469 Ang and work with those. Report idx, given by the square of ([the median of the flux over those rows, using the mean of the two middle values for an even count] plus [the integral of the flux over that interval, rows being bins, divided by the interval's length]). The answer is 371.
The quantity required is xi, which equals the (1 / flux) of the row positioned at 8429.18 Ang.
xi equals 0.089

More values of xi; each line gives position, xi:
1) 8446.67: 0.102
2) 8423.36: 0.093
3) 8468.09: 0.104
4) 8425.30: 0.097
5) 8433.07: 0.101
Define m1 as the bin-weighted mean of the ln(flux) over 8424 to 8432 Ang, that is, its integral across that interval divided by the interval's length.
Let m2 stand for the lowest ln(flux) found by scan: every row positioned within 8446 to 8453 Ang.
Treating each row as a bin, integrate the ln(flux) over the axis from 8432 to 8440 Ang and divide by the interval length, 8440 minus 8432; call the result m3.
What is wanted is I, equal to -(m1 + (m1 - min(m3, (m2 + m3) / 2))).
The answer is -2.27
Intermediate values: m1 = 2.27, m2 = 2.22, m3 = 2.32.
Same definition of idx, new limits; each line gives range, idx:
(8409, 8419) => 411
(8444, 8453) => 385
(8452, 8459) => 370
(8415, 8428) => 431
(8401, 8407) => 395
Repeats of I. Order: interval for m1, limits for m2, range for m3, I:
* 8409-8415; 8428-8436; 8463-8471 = -2.45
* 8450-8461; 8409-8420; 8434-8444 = -2.23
